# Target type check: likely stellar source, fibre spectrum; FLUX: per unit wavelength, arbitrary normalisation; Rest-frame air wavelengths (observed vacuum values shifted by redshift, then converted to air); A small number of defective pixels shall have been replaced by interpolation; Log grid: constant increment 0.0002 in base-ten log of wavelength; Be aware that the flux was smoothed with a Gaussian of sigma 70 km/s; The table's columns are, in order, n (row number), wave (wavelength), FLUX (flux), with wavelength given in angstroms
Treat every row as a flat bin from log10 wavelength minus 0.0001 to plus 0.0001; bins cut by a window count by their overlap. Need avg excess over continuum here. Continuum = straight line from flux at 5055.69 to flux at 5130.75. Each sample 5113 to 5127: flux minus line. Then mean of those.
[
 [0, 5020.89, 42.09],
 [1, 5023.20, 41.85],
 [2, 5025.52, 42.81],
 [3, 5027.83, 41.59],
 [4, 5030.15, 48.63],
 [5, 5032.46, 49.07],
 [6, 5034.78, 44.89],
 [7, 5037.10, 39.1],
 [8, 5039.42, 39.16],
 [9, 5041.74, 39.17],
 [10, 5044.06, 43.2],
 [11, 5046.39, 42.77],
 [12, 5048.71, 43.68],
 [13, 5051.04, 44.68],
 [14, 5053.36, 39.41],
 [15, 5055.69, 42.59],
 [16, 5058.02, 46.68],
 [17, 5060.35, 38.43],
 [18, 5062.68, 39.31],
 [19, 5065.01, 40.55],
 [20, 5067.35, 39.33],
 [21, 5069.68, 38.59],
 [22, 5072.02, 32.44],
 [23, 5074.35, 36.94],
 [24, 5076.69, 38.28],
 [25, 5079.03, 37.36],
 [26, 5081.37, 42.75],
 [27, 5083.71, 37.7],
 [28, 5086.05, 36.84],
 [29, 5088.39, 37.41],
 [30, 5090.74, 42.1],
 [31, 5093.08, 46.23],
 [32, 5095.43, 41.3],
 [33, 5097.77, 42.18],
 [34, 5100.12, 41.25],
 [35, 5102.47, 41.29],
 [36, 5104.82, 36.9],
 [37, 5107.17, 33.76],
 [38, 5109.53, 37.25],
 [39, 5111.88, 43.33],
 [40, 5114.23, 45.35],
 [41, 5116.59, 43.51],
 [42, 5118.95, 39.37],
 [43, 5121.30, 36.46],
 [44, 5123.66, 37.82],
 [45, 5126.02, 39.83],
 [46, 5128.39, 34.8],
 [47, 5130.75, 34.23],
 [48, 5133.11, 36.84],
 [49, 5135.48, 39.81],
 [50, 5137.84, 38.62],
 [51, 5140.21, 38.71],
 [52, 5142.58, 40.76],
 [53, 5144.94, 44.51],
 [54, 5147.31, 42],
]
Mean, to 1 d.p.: 5.0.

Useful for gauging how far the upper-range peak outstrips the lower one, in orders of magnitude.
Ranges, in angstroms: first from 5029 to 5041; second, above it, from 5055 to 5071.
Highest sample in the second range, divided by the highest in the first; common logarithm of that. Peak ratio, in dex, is -0.02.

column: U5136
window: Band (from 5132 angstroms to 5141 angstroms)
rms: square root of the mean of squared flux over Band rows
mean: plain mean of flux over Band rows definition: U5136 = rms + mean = 77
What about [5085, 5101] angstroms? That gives 82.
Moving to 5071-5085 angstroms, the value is 75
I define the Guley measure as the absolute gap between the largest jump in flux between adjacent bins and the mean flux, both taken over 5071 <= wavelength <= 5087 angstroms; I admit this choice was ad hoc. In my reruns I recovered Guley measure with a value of 32.1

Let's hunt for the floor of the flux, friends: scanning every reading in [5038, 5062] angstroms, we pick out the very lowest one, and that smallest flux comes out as 38.43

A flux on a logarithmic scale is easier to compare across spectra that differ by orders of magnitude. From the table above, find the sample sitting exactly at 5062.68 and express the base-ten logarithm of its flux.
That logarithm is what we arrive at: 1.59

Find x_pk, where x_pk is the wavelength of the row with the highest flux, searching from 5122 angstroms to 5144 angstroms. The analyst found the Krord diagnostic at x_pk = 5142.58 angstroms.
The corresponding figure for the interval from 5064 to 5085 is 5081.37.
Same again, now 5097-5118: 5114.23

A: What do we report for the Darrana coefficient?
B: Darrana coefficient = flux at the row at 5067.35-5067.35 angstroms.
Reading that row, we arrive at 39.33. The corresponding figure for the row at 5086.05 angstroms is 36.84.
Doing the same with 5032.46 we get 49.07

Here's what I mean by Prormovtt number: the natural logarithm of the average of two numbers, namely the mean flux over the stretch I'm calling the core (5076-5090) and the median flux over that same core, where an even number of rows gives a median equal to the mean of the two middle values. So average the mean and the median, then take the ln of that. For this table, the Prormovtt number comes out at 3.64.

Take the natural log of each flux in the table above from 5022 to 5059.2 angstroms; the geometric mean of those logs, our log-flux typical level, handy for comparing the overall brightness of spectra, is 3.76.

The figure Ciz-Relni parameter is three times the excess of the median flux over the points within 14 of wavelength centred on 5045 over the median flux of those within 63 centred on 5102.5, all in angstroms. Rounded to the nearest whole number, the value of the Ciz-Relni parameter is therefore 15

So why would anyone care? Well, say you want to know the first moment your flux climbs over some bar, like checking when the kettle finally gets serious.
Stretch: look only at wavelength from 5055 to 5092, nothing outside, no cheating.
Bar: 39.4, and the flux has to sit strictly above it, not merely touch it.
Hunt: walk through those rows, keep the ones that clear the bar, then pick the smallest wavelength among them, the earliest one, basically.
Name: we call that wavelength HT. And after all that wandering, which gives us 5055.69 angstroms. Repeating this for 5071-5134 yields 5081.37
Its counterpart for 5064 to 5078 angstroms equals 5065.01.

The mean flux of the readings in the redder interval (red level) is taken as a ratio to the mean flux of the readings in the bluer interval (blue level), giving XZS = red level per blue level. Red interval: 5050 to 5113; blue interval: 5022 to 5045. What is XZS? 0.927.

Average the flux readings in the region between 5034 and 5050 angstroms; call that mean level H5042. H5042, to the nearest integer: 42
